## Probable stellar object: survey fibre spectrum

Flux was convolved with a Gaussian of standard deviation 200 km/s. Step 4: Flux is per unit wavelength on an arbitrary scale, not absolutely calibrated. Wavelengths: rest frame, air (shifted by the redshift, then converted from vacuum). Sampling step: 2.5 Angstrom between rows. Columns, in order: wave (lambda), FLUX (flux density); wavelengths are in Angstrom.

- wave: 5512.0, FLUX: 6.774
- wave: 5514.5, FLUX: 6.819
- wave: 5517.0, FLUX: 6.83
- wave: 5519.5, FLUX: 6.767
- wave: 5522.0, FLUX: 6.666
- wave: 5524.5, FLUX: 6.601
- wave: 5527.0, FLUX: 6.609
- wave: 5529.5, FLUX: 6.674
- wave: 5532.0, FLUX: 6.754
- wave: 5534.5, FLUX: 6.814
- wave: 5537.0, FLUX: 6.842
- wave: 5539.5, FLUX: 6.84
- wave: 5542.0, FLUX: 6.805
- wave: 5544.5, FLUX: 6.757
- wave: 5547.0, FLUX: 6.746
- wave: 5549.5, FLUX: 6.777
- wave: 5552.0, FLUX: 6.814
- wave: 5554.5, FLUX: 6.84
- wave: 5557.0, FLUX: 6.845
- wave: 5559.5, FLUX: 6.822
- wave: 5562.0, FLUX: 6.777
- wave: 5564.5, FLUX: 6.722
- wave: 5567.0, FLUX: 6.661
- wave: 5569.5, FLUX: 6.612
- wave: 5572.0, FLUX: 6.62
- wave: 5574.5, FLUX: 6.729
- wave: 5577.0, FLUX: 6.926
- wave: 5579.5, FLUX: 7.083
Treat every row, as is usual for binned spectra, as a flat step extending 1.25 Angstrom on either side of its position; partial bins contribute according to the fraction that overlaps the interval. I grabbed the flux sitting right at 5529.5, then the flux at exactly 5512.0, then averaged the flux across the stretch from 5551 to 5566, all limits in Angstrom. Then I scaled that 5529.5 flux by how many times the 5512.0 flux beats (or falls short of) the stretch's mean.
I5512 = 6.65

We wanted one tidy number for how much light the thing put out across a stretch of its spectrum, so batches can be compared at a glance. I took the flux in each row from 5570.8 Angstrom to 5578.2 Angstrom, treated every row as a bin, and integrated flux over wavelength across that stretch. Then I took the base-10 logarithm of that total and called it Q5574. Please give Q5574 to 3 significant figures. 1.70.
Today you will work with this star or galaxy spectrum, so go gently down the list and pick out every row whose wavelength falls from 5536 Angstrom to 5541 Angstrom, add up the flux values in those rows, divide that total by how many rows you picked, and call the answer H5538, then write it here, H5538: 6.84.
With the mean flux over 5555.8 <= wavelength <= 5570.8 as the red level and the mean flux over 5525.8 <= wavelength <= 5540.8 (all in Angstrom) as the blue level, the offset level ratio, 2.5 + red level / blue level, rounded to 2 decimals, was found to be 3.50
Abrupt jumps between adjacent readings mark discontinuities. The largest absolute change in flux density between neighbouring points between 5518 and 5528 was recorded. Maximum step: 0.10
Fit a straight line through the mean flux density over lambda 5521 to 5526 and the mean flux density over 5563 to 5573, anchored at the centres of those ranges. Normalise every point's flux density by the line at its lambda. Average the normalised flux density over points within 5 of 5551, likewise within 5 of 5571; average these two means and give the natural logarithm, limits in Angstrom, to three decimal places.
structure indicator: 0.011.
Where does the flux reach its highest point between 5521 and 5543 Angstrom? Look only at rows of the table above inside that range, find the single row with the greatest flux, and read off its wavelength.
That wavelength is 5537.0 Angstrom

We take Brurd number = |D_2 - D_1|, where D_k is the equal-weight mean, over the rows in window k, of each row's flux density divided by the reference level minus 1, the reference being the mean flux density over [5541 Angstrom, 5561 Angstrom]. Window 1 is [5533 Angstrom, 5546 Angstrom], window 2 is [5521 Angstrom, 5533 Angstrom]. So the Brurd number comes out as 0.022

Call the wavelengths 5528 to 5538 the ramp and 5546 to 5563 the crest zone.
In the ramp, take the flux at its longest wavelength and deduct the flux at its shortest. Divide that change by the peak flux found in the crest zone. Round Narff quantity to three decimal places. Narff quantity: 0.025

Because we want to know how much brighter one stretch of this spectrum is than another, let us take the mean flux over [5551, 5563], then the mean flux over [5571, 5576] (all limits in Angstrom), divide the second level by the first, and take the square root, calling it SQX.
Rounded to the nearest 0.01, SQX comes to 0.99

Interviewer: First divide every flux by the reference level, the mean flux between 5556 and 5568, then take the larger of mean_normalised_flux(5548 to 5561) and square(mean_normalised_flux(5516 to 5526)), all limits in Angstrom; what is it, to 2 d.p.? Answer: 1.01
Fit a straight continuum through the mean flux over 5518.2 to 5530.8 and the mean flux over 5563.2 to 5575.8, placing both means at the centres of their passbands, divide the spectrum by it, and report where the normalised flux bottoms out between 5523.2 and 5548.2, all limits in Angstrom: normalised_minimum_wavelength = 5524.5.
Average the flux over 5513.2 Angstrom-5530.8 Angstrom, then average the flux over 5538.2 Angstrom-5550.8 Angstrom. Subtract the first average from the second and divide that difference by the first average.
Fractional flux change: 0.011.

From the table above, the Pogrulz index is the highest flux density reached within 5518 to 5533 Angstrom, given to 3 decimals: 6.767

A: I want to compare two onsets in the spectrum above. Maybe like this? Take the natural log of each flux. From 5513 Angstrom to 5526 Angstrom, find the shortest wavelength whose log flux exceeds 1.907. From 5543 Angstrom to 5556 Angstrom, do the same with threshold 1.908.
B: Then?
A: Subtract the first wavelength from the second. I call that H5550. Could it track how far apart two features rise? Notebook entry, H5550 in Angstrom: 30.0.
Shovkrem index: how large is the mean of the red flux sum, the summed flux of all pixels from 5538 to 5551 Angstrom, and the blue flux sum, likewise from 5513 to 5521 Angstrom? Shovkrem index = 27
